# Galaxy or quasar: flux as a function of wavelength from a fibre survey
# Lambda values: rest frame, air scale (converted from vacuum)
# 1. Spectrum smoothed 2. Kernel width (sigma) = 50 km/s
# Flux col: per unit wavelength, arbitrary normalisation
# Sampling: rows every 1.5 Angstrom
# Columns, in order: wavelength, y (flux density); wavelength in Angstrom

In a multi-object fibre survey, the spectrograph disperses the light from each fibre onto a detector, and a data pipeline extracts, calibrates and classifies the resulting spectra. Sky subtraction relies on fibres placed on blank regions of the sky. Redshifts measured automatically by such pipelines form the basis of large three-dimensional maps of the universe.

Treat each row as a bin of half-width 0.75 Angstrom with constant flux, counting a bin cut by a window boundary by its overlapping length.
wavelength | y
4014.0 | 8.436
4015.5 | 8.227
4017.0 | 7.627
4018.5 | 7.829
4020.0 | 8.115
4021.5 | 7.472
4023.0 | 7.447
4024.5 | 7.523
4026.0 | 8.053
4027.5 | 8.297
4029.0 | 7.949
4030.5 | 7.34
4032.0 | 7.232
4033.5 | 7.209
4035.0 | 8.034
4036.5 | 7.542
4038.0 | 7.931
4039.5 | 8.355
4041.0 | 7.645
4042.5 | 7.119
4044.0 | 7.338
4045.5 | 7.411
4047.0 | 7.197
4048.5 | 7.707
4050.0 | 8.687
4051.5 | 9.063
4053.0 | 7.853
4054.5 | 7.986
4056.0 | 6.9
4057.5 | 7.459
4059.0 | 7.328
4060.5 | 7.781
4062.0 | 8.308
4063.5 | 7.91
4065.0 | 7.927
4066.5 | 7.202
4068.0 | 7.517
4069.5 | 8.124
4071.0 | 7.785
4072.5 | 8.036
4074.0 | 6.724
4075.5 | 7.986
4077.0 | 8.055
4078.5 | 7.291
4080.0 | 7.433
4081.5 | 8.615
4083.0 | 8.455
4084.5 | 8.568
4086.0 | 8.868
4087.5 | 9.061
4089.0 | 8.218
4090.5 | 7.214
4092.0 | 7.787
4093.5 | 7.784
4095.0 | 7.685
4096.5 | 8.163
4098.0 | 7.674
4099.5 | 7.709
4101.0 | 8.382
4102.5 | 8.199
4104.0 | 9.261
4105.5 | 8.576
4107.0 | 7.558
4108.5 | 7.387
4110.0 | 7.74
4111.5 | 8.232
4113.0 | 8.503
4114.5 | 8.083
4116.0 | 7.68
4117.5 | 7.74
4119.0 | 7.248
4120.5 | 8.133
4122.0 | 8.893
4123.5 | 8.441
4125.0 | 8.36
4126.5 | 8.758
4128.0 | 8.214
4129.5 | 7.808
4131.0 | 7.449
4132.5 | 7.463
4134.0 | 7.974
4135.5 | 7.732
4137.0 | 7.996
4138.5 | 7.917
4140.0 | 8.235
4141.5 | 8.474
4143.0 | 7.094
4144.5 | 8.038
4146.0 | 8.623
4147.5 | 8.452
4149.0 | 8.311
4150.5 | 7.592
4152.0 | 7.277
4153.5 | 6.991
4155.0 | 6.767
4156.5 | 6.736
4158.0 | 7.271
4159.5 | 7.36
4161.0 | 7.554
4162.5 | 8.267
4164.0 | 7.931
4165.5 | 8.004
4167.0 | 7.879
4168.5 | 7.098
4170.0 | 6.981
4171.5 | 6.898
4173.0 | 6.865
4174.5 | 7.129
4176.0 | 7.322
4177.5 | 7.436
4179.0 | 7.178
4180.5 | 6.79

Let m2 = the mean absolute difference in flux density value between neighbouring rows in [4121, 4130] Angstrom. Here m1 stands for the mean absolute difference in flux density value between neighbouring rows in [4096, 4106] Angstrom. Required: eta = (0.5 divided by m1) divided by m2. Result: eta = 2.6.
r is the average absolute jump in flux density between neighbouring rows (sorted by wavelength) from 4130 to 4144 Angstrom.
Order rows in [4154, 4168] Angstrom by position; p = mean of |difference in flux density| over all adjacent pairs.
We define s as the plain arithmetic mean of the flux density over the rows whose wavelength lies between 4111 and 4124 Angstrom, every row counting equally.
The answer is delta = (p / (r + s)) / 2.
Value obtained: 0.015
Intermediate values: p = 0.26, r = 0.38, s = 8.1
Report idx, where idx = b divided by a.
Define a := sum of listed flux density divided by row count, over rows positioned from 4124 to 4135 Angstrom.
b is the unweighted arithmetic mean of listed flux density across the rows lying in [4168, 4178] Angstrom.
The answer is 0.89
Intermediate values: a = 8.00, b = 7.10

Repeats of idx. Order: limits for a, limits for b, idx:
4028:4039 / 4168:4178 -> 0.93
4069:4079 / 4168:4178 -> 0.92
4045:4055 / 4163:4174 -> 0.92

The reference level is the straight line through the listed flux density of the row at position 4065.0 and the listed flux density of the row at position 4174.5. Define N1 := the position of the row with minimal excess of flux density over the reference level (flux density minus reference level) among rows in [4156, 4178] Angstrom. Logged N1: 4156.5 Angstrom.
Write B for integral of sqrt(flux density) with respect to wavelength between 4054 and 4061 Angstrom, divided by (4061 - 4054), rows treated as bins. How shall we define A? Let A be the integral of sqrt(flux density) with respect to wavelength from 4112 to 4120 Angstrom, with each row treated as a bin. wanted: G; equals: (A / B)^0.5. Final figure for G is 2.87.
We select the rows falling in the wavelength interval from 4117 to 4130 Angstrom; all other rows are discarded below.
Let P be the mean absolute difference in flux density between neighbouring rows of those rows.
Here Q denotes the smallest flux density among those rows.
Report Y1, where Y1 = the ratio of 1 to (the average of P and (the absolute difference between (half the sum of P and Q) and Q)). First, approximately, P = 0.50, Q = 7.248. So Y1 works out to 0.516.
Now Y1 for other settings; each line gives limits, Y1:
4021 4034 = 0.537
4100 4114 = 0.505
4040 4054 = 0.524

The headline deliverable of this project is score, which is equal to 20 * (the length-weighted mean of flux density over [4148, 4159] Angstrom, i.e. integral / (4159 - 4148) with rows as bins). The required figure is 146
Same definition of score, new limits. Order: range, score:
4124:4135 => 160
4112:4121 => 158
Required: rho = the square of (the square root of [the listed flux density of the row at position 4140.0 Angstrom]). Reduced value 8.2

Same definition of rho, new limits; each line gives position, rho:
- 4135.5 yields 7.7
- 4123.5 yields 8.4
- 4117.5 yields 7.7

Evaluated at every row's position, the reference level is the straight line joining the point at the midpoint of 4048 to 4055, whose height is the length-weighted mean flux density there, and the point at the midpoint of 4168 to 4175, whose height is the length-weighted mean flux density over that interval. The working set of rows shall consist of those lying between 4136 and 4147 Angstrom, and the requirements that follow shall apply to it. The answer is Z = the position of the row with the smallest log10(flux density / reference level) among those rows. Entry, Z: 4143.0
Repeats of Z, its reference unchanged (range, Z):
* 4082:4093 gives 4090.5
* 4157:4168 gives 4158.0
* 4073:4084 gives 4074.0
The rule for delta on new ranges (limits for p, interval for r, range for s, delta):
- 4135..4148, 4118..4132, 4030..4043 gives 0.031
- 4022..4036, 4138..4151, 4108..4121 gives 0.021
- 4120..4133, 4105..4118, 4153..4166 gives 0.024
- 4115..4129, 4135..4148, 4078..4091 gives 0.026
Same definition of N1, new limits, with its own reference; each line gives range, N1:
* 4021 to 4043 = 4042.5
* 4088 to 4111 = 4090.5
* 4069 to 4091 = 4074.0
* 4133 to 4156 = 4155.0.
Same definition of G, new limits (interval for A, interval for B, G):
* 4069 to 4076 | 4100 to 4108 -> 2.59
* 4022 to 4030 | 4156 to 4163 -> 2.87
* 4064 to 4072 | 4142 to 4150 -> 2.80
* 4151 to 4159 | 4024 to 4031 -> 2.75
